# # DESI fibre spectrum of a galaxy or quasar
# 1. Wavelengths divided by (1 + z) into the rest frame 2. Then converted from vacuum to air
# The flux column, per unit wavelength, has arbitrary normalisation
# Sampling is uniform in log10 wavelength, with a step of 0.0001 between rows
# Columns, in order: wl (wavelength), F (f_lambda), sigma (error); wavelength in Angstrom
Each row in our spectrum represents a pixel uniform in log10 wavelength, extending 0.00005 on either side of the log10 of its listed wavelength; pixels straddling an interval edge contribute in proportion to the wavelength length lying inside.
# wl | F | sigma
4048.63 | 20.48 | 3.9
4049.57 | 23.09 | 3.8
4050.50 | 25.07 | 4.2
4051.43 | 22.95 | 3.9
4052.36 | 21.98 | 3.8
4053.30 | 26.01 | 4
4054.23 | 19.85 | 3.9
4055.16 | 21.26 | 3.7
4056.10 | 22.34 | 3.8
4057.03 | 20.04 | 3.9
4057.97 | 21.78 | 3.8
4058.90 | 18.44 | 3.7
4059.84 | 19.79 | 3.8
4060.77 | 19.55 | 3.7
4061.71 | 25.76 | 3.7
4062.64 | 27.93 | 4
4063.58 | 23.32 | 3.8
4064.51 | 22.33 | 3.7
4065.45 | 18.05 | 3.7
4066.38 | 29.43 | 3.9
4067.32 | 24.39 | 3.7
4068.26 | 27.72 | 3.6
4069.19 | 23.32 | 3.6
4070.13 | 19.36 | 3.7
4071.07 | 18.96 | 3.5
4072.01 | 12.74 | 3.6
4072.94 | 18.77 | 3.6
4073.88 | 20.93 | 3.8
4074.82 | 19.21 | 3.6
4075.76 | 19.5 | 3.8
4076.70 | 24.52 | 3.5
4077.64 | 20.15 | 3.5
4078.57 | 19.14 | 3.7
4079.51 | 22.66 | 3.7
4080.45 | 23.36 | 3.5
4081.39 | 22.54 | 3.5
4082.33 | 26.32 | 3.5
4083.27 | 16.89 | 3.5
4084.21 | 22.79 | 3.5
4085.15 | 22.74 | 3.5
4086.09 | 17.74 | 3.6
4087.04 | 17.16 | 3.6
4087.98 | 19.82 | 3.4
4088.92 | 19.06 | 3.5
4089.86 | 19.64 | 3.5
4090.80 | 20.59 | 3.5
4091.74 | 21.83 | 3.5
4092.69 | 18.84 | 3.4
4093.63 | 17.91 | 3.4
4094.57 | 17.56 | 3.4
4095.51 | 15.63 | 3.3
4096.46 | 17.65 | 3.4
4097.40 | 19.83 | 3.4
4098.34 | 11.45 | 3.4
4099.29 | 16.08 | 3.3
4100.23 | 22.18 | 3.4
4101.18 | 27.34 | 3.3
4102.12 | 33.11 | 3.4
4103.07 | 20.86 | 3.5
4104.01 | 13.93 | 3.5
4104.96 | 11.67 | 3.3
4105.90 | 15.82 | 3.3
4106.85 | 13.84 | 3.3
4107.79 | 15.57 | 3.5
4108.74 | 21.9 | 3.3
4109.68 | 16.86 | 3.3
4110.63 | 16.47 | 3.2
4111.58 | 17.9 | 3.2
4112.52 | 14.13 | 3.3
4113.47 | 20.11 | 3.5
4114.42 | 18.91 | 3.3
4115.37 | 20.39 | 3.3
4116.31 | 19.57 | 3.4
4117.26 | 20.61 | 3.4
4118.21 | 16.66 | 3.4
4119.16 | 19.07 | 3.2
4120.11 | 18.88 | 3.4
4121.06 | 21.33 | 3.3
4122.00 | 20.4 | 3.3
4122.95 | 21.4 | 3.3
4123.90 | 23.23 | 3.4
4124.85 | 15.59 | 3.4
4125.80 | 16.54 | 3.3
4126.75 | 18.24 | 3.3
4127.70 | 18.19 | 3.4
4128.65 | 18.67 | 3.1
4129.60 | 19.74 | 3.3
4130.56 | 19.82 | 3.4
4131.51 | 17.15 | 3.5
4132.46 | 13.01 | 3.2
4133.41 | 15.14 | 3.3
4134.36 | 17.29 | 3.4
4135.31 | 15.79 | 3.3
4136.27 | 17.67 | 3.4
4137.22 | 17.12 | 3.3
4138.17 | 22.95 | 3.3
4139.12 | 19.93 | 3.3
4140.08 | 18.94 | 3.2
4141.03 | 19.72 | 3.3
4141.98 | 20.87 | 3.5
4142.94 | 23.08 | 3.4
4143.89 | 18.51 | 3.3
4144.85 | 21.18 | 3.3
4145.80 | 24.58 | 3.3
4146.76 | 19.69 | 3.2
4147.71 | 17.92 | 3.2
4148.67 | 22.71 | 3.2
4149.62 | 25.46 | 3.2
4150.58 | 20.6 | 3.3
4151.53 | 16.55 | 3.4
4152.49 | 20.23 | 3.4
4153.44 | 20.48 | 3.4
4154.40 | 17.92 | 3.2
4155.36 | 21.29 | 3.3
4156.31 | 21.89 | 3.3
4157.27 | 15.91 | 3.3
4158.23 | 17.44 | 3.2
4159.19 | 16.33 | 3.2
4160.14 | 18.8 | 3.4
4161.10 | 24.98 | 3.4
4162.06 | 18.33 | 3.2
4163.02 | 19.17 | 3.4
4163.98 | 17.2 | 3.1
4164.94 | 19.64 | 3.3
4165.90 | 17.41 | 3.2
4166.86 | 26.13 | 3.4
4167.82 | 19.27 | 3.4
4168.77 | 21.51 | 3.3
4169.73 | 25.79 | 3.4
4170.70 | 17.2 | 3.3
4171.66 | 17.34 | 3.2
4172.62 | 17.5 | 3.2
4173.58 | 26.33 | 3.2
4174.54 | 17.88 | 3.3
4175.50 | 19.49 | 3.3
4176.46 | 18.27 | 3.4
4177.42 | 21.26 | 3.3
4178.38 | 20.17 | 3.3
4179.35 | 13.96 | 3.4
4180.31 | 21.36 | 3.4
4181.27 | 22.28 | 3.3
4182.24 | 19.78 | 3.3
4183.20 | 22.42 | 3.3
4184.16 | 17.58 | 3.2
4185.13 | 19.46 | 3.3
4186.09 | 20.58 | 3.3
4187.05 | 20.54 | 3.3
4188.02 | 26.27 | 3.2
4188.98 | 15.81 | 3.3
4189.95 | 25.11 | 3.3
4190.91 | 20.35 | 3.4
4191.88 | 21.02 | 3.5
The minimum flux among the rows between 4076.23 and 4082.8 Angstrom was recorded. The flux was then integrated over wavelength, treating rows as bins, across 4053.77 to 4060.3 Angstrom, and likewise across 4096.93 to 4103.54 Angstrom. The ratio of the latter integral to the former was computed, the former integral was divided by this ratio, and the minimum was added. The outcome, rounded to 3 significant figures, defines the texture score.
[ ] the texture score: 145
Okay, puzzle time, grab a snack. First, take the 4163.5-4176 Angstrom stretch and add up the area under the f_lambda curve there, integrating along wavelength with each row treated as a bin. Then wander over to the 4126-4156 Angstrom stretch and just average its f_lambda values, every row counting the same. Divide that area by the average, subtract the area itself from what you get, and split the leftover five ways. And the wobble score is -48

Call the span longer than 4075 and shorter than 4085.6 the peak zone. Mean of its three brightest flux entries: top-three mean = 25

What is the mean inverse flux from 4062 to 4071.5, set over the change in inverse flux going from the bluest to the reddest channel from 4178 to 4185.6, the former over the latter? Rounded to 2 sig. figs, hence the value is 24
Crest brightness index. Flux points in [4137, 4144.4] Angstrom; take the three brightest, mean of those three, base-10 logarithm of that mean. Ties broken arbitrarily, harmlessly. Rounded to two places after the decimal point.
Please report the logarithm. 1.35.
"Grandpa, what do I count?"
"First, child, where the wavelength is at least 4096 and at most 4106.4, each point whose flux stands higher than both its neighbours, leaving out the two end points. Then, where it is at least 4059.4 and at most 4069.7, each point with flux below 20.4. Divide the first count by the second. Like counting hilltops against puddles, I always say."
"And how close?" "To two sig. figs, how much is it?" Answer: 0.67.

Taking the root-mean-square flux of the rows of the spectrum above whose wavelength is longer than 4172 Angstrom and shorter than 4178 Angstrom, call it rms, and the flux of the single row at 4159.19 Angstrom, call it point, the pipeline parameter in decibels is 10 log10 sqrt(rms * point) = 12.6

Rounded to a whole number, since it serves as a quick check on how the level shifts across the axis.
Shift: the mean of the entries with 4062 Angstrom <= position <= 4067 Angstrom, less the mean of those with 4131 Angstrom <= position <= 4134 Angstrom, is 9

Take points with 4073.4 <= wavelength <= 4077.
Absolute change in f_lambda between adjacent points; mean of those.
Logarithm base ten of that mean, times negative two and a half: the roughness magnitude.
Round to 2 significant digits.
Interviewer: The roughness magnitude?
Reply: -0.92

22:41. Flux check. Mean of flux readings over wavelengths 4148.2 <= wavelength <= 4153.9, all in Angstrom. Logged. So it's 21.0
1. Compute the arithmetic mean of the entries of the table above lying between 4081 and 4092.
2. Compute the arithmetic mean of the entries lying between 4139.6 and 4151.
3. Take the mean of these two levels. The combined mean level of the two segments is 20.8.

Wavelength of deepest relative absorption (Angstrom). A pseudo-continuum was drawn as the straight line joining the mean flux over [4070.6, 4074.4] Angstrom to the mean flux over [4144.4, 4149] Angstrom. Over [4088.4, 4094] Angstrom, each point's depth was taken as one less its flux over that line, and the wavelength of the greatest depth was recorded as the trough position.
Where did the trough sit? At 4093.63 Angstrom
